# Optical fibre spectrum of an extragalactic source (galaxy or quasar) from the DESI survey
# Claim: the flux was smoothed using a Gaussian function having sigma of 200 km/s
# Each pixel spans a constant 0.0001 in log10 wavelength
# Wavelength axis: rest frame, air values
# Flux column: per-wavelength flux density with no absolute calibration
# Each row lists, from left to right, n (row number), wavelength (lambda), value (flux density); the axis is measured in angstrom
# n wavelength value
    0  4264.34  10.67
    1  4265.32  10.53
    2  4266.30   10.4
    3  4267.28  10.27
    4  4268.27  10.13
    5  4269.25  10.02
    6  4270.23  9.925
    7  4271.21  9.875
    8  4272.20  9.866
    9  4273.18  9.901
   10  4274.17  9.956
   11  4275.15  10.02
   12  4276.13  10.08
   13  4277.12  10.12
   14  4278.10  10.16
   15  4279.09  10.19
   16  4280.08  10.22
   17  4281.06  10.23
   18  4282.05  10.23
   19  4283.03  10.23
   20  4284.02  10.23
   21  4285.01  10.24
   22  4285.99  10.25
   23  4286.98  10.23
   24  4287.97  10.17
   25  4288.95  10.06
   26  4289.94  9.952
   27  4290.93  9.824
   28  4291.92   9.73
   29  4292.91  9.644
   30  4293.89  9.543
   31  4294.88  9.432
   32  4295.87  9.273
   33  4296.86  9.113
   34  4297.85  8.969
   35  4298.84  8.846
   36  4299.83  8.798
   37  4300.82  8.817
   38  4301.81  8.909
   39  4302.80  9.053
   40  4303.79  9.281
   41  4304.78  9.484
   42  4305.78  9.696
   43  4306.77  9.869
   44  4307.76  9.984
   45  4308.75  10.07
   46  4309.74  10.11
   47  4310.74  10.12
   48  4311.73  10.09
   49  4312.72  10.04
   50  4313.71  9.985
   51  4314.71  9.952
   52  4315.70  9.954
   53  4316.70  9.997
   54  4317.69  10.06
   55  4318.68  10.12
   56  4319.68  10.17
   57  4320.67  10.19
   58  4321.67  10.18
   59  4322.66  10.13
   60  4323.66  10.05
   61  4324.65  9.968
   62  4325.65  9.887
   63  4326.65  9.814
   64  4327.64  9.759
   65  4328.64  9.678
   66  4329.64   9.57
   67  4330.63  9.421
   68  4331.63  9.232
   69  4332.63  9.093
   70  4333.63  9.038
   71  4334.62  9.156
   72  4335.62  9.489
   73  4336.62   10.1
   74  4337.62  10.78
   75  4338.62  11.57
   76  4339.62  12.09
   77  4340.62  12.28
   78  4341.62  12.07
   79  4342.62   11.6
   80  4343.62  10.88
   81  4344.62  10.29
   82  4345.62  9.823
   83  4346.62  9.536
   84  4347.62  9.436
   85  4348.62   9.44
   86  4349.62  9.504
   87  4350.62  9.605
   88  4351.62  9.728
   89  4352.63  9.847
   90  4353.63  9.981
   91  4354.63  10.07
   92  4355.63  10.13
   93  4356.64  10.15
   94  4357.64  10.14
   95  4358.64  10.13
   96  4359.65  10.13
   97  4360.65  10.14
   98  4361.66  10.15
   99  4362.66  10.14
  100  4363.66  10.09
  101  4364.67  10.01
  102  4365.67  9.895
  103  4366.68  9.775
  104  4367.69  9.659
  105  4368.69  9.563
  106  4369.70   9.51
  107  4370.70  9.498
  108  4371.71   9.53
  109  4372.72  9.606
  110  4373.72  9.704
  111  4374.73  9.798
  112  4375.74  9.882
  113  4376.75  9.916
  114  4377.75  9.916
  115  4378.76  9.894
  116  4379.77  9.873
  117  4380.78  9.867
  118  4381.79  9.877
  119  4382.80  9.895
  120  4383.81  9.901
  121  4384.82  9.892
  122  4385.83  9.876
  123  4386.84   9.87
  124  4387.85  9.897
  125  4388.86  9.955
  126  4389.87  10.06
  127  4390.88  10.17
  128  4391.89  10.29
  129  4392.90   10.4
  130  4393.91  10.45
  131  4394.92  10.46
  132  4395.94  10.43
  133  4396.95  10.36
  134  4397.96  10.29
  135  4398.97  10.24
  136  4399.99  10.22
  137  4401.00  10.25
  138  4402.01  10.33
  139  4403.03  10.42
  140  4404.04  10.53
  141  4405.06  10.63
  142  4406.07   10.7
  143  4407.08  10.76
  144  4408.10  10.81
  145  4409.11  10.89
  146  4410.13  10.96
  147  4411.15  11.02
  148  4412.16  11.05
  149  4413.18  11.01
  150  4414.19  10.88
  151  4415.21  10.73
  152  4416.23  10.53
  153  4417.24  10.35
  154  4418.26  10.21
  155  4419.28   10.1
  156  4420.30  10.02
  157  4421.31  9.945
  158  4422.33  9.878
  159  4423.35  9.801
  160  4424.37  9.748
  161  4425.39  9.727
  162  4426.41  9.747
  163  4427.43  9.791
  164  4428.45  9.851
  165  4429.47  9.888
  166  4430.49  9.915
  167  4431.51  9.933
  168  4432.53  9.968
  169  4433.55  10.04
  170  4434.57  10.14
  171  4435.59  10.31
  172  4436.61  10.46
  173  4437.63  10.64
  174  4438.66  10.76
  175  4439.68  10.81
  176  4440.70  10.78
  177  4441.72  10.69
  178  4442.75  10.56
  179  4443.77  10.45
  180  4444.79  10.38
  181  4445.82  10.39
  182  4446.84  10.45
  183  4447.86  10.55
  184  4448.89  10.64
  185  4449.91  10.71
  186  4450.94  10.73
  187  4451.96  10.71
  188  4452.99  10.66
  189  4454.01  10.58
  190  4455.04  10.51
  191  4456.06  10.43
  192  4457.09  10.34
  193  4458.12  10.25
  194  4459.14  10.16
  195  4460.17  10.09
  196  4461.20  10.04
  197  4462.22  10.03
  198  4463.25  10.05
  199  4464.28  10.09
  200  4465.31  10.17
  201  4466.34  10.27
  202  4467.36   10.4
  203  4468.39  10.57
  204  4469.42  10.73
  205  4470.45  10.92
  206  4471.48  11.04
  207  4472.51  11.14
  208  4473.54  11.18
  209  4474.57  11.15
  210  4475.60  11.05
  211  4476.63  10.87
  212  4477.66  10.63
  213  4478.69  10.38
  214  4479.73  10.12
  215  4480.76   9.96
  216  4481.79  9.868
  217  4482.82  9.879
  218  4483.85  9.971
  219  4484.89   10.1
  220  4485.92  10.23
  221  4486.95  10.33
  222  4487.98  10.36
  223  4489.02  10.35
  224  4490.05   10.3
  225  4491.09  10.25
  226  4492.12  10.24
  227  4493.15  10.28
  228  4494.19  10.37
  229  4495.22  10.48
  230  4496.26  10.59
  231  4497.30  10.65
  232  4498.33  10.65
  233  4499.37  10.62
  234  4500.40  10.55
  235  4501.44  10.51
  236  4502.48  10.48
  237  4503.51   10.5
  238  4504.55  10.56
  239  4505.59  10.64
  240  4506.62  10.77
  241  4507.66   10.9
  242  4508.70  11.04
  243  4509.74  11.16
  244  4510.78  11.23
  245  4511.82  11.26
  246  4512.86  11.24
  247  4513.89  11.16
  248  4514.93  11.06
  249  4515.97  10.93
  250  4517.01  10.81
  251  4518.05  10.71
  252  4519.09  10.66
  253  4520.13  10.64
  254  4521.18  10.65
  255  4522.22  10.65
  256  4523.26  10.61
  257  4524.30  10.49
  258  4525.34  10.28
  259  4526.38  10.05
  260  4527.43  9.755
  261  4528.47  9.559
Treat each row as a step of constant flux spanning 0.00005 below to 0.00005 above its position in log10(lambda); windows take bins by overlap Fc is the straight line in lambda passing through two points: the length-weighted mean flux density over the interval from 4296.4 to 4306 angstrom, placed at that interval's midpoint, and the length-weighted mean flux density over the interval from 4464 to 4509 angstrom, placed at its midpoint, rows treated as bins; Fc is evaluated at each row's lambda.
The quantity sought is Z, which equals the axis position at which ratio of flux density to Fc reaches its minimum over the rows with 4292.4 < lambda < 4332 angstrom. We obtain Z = 4299.83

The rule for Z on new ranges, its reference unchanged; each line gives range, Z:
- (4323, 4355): 4333.63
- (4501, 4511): 4502.48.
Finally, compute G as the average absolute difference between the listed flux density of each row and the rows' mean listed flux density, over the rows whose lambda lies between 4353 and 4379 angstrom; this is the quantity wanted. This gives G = 0.19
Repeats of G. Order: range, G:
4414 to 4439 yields 0.29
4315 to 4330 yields 0.15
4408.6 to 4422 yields 0.37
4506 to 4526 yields 0.24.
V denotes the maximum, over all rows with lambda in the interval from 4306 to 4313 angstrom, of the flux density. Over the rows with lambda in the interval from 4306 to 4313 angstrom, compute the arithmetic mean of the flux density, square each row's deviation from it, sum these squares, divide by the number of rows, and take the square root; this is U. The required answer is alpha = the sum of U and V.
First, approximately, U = 0.08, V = 10.12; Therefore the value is 10.2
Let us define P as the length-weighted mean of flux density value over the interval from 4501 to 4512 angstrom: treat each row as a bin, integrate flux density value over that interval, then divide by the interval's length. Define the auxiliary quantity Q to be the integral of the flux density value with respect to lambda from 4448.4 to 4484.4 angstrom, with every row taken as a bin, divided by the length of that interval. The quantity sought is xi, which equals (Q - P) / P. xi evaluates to -0.032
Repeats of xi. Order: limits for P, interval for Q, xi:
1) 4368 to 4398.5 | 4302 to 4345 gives 0.014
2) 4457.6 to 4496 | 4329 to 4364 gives -0.024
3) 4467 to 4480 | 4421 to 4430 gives -0.091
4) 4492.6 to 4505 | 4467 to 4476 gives 0.037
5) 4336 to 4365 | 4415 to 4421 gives -0.004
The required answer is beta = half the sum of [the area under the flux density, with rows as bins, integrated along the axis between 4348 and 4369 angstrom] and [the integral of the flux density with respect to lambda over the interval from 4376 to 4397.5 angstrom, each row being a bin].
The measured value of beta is 212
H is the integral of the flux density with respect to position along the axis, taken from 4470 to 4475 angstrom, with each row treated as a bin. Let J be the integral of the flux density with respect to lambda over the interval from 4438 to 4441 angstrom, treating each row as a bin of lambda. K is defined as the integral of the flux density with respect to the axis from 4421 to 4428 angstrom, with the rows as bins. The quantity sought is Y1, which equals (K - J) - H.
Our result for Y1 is -19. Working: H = 55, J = 32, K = 69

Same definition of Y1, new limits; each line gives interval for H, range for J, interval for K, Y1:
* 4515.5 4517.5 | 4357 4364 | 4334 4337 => -64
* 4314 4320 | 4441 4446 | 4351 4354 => -83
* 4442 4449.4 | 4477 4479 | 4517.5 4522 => -51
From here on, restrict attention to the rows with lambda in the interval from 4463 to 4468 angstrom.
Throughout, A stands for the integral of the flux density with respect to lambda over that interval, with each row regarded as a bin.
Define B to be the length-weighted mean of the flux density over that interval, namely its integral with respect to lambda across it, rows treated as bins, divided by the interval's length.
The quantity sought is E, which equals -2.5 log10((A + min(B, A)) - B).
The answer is -4.27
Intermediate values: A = 51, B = 10.2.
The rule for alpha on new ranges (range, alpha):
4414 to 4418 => 11.1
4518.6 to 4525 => 10.7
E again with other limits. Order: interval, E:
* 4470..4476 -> -4.56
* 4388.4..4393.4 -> -4.27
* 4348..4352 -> -3.96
